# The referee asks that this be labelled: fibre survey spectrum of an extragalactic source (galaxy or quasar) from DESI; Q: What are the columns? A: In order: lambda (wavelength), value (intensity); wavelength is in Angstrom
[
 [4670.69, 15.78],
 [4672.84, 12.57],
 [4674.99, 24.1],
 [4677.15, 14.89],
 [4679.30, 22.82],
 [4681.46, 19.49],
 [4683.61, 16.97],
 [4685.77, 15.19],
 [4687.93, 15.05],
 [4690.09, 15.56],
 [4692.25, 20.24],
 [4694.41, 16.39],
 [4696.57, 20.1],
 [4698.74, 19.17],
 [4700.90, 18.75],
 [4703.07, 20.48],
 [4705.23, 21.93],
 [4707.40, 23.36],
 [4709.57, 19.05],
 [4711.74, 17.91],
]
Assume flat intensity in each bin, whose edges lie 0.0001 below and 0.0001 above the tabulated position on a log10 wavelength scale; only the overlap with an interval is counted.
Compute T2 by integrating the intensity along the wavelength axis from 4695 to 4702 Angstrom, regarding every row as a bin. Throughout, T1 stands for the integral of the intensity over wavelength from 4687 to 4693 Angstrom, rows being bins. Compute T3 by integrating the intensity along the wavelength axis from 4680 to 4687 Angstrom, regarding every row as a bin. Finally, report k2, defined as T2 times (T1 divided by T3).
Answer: 110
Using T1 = 101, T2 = 134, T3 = 122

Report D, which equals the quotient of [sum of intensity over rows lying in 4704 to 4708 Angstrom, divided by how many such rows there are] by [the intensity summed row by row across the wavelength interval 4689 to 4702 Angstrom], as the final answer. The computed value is 0.21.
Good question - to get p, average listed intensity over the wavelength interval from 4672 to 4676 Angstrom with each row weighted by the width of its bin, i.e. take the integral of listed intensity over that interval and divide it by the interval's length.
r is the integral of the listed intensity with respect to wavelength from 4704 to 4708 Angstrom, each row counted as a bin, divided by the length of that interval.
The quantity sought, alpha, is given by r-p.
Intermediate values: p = 18.6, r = 22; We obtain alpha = 3.9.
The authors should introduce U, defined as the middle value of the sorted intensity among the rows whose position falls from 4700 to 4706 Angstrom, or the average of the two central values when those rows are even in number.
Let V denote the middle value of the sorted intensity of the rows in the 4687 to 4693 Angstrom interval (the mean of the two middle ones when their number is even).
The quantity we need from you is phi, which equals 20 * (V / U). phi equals 15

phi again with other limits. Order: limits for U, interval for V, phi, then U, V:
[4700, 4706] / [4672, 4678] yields 15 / 20.5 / 14.9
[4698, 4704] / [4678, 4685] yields 20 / 19.2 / 19.5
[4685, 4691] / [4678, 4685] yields 26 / 15.2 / 19.5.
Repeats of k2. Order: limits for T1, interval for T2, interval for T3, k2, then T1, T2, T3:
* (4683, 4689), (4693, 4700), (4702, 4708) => 93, 94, 130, 131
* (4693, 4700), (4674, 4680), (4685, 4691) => 175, 130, 122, 92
